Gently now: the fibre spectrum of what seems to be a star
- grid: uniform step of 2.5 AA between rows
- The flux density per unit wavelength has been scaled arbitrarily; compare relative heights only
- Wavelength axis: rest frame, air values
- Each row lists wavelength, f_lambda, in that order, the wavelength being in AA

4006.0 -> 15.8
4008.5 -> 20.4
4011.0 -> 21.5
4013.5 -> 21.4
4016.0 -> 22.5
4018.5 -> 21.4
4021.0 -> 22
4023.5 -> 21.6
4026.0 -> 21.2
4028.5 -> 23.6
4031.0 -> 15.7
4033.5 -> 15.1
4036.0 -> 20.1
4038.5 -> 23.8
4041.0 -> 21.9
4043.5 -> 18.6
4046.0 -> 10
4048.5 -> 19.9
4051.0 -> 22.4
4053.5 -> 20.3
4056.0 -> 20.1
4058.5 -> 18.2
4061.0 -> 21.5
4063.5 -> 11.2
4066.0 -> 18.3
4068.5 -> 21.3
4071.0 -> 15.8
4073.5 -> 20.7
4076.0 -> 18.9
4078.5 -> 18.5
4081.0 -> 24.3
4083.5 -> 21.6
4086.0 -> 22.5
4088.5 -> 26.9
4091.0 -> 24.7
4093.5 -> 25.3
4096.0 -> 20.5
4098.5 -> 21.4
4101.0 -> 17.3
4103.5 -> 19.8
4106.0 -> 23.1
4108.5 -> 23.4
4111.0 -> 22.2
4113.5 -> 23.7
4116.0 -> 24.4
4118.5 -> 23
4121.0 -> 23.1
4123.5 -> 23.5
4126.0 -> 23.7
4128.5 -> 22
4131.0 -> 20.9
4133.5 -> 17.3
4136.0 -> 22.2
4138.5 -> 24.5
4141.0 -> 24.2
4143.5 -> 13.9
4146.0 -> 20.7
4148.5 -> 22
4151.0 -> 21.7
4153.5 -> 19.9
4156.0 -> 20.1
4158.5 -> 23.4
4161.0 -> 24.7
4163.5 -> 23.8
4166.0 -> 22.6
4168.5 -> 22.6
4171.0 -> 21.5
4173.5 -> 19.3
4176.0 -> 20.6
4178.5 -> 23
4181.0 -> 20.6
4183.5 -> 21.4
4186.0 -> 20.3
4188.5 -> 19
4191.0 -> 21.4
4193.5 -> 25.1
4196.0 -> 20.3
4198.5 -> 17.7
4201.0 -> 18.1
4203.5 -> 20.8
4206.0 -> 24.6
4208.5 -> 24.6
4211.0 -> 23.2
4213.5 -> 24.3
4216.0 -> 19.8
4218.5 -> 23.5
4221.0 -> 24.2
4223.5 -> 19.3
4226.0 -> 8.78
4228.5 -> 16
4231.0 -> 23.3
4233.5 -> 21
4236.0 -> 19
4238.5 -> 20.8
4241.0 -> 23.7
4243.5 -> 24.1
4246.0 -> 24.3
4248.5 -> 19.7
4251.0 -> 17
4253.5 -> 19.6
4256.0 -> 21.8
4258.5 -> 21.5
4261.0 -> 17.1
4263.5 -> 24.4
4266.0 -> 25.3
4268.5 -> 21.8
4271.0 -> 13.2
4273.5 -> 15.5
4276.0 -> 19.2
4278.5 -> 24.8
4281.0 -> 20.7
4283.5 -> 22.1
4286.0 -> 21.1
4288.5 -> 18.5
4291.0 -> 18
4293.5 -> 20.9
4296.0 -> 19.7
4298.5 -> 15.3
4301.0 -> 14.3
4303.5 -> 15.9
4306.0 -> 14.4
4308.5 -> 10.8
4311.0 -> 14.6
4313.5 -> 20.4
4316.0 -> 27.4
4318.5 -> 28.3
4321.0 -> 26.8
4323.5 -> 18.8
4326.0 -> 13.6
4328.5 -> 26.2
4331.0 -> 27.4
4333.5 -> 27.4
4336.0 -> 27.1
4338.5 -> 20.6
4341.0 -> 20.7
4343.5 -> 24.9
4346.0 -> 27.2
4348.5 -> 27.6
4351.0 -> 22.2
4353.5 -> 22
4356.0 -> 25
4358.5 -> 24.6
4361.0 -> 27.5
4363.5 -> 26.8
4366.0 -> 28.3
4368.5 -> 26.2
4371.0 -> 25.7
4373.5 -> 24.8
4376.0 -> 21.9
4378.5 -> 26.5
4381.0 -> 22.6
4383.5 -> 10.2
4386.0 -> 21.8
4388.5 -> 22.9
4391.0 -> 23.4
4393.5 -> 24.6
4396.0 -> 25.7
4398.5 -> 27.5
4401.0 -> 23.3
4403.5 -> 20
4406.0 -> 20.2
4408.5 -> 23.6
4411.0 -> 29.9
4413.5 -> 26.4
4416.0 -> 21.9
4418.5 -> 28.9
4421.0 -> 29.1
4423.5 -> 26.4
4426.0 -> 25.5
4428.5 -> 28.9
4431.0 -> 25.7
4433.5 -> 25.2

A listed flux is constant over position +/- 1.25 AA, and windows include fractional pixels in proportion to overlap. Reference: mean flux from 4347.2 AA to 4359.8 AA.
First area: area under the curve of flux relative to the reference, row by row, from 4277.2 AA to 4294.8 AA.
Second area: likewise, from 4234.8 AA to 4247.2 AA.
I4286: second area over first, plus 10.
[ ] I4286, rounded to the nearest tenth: 10.8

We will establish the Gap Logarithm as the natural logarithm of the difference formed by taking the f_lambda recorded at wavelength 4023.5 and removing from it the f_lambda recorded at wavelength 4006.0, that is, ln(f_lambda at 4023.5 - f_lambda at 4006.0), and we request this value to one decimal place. 1.8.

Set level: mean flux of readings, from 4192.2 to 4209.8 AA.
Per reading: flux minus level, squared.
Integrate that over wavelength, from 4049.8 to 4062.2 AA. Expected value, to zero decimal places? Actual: 40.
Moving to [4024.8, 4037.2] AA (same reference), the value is 209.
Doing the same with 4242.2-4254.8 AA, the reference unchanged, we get 106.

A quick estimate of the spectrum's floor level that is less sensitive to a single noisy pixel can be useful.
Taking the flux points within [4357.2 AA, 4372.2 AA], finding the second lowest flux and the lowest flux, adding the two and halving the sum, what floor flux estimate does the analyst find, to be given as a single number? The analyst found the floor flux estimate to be 25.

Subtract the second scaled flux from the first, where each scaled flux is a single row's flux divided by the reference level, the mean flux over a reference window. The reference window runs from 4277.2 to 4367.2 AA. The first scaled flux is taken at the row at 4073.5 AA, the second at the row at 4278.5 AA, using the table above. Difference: -0.2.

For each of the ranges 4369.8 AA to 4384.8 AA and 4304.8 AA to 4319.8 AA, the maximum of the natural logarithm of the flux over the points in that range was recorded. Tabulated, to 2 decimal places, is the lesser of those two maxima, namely 3.28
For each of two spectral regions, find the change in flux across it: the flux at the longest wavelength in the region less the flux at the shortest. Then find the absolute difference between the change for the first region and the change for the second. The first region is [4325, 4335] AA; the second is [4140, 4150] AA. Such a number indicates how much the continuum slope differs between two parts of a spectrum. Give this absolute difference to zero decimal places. 16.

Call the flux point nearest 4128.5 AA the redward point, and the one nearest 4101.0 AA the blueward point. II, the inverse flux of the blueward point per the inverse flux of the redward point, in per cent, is 127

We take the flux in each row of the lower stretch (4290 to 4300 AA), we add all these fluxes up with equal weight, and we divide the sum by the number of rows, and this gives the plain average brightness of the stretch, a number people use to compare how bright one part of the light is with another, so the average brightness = 18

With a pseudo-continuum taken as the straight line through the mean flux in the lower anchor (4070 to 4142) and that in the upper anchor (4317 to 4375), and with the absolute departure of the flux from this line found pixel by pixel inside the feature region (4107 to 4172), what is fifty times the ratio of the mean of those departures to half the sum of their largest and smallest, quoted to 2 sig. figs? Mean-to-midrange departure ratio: 19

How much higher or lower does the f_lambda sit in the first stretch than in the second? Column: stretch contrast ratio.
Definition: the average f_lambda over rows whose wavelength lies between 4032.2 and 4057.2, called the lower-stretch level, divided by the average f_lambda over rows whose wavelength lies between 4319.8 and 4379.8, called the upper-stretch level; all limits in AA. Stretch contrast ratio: 0.78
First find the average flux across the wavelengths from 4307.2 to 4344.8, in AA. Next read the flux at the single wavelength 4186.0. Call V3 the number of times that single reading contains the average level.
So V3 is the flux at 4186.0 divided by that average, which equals 0.91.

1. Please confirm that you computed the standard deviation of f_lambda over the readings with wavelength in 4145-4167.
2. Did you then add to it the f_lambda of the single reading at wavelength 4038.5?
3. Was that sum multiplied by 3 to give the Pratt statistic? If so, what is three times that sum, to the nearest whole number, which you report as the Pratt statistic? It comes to 76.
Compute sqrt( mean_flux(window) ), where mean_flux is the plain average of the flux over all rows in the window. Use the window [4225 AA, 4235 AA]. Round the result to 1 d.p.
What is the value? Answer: 4.2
